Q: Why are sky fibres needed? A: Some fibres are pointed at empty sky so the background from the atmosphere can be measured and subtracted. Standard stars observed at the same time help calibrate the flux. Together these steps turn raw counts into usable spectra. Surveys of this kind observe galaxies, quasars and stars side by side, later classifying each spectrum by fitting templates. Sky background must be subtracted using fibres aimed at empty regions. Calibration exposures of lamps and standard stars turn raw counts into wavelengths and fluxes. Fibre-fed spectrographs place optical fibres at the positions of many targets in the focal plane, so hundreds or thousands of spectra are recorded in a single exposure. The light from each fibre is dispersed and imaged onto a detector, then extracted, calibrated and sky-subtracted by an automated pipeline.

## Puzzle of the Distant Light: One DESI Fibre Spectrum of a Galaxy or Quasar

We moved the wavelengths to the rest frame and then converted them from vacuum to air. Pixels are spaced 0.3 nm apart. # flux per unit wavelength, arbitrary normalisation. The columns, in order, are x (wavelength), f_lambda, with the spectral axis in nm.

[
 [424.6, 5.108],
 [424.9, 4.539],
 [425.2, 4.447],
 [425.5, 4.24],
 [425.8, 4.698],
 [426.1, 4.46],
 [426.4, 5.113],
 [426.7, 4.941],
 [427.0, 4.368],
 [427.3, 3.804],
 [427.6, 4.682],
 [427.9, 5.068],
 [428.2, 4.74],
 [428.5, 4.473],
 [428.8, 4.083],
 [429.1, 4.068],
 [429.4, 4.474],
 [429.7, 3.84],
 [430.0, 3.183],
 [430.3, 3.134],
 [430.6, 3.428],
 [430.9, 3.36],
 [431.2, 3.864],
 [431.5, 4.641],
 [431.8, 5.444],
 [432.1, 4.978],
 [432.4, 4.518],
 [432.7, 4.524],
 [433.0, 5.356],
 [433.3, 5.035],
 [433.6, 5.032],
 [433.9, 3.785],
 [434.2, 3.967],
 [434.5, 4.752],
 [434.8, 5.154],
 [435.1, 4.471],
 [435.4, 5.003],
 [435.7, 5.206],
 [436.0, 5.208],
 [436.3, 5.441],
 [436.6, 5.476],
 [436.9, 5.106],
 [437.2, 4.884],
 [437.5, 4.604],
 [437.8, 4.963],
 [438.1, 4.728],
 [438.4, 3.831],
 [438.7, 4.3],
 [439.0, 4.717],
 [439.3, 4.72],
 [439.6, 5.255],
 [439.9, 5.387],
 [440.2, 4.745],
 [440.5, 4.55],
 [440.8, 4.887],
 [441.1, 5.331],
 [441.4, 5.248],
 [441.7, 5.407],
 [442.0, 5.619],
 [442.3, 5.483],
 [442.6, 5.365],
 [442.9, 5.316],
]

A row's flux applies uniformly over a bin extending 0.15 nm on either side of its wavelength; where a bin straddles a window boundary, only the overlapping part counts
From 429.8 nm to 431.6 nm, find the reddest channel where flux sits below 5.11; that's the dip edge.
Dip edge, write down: 431.5 nm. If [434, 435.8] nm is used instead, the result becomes 435.4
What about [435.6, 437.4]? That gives 437.2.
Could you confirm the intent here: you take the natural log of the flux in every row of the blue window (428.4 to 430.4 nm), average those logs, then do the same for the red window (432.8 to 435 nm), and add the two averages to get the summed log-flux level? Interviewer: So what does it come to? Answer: 2.90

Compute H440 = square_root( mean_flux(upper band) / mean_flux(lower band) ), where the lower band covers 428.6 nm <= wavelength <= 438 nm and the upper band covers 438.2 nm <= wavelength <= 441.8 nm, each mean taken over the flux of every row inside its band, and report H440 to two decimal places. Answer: 1.03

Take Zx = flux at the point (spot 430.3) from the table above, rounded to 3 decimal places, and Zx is 3.134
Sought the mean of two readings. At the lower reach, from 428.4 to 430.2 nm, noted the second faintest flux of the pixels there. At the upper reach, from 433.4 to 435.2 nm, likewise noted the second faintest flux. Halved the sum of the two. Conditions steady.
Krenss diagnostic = 3.90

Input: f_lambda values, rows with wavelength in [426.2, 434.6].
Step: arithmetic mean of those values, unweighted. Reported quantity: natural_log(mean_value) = 1.48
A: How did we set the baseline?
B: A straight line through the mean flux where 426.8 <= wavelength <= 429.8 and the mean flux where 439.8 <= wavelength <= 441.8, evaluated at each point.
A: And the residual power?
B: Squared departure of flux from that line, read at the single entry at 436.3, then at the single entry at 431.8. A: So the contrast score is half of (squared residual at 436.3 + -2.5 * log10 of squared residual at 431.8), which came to 0.3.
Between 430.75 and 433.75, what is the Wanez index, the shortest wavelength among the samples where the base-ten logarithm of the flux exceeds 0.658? 431.5 nm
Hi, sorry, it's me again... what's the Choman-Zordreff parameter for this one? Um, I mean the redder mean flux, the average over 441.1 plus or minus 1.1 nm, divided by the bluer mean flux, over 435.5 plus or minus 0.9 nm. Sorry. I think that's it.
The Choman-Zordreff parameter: 1.01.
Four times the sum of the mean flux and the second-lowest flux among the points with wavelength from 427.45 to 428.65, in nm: 38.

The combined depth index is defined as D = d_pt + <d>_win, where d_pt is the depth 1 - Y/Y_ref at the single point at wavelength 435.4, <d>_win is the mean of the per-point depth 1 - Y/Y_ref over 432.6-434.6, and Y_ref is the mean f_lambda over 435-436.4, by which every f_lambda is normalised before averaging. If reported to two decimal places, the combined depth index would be 0.10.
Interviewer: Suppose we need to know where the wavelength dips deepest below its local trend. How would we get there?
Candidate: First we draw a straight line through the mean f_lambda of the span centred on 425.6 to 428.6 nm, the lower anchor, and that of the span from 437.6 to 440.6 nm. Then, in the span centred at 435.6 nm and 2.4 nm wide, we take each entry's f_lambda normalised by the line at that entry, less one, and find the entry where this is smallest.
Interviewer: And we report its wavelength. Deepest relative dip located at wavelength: 435.1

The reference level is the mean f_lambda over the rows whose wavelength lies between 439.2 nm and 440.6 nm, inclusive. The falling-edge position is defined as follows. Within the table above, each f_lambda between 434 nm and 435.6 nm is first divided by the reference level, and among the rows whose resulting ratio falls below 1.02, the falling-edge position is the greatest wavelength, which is 435.4 nm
